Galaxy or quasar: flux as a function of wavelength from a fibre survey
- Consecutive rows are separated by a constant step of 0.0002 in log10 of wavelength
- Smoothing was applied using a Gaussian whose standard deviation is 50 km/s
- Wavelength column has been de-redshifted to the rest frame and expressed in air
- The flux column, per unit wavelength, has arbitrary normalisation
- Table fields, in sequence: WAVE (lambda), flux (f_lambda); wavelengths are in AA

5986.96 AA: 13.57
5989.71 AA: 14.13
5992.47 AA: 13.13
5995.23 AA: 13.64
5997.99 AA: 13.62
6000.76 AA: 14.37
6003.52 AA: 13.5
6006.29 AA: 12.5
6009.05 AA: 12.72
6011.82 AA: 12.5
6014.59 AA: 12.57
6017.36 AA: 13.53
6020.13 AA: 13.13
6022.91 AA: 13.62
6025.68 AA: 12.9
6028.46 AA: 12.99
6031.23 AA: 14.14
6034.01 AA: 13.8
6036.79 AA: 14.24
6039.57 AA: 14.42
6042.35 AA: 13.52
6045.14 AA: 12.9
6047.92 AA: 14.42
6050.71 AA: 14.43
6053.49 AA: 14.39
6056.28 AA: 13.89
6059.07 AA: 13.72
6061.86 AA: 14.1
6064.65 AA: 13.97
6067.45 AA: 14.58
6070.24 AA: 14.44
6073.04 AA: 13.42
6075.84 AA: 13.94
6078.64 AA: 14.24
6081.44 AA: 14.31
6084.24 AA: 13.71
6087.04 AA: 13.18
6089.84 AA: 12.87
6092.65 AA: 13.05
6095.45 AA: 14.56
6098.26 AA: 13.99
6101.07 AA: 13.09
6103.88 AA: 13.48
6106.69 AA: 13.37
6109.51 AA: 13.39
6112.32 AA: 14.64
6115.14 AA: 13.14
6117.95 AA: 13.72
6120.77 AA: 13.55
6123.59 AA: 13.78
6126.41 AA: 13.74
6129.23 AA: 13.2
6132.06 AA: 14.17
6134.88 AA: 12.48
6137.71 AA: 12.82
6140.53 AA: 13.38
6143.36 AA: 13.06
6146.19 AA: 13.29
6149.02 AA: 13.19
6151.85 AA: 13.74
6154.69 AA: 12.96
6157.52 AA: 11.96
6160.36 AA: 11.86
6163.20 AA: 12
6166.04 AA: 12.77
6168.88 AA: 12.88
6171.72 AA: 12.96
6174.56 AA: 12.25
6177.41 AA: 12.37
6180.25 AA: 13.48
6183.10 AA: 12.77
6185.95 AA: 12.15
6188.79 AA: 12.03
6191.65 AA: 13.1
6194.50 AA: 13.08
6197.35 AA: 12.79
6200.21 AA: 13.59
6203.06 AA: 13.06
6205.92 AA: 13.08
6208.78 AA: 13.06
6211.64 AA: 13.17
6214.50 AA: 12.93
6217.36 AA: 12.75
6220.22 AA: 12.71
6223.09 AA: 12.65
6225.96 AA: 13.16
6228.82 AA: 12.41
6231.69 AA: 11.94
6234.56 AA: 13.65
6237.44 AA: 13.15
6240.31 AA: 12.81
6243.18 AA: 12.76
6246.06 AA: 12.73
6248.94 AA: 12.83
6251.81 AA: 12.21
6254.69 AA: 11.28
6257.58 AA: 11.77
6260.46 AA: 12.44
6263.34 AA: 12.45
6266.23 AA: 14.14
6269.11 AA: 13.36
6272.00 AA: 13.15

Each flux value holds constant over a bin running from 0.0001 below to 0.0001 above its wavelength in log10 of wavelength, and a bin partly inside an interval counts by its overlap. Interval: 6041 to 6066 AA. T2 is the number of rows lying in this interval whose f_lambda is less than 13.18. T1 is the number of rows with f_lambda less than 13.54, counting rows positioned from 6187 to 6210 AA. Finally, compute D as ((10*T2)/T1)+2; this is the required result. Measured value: 3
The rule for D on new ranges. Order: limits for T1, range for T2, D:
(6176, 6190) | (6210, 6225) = 12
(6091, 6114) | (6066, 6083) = 2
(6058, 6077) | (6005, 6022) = 52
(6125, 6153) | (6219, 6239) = 11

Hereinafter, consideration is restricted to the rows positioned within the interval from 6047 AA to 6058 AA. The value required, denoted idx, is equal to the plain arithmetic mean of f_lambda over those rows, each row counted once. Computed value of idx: 14.3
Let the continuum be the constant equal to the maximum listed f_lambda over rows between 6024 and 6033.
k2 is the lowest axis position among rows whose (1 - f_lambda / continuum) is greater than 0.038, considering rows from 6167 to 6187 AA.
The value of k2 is 6168.88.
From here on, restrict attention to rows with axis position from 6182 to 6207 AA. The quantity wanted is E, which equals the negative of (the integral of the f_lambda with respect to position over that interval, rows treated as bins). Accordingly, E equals -321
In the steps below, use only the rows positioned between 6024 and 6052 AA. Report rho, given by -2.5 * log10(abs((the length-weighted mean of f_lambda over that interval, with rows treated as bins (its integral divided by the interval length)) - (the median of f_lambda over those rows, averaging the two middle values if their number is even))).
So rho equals 1.8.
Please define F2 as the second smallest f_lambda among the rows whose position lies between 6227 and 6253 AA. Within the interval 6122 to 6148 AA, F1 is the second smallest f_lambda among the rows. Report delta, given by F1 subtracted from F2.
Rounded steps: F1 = 12.82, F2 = 12.21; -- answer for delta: -0.61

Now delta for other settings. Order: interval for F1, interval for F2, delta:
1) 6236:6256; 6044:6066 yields 1.51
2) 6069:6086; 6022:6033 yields -0.72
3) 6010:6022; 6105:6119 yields 0.80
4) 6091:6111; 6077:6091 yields 0.09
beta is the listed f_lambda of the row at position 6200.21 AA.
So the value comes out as 13.59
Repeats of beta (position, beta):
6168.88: 12.88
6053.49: 14.39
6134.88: 12.48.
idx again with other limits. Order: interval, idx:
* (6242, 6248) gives 12.7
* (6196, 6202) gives 13.2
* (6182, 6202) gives 12.8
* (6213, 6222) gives 12.8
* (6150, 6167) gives 12.5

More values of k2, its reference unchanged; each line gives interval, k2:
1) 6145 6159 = 6146.19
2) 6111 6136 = 6115.14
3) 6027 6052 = 6028.46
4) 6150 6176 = 6154.69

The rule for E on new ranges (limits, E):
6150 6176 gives -328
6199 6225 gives -338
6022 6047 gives -341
